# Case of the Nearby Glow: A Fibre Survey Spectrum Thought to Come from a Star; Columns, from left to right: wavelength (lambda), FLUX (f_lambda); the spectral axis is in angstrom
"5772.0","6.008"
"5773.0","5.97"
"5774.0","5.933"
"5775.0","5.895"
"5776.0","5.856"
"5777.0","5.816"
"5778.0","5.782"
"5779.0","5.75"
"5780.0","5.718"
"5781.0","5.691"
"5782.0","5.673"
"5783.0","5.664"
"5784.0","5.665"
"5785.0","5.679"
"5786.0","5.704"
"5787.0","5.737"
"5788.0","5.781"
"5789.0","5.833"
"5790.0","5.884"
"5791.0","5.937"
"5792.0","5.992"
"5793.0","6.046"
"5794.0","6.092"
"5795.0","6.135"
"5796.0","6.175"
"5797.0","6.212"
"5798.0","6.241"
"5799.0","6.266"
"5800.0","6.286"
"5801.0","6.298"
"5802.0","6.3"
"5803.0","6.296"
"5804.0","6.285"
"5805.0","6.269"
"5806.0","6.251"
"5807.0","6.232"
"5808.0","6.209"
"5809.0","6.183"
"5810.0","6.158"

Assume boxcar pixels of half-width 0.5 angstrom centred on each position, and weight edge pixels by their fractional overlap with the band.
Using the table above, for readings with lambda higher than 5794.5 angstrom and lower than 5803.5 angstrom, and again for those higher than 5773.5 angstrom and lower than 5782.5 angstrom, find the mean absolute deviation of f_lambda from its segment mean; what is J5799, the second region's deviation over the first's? 1.5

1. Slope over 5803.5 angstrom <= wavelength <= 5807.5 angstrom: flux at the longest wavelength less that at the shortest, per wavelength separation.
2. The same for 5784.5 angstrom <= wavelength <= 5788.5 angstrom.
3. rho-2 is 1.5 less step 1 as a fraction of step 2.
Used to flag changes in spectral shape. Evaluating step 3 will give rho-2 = 2.02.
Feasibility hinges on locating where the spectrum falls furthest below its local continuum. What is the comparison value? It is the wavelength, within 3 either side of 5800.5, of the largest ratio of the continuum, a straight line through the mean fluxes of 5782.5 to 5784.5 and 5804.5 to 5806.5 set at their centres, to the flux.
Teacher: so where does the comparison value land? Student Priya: 5803.0 angstrom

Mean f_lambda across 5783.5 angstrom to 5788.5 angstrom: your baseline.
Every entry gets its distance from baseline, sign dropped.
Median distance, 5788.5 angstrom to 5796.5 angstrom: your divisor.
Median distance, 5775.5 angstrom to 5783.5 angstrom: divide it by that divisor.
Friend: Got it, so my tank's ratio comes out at 0.15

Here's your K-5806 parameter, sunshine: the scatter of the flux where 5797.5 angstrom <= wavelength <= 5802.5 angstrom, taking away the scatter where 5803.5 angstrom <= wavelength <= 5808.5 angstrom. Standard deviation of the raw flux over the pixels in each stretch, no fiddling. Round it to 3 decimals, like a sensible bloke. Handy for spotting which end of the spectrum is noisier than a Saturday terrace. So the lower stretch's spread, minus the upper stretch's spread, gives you -0.005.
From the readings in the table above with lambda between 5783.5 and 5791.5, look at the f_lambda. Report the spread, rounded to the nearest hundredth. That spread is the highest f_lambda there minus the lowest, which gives 0.27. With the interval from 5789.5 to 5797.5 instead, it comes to 0.33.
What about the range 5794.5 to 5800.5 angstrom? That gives 0.15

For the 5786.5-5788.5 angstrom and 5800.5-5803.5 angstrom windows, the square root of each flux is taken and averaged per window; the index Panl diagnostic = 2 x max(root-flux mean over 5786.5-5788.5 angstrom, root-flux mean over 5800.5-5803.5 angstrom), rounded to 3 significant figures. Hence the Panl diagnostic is 5.02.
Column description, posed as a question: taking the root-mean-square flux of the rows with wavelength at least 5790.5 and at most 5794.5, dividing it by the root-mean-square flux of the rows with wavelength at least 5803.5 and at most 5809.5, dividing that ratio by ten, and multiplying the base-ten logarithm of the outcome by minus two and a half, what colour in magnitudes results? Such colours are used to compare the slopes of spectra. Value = 2.54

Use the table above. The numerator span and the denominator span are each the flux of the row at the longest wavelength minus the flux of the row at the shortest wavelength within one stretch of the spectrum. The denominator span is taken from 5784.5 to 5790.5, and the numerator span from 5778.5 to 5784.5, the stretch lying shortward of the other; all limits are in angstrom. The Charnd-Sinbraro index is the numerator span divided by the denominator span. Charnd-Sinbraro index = -0.4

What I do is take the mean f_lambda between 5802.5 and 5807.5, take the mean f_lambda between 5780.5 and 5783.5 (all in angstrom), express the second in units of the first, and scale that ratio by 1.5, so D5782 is 1.36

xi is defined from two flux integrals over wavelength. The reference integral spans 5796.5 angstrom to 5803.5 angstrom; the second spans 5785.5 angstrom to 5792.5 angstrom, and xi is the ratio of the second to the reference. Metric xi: 0.93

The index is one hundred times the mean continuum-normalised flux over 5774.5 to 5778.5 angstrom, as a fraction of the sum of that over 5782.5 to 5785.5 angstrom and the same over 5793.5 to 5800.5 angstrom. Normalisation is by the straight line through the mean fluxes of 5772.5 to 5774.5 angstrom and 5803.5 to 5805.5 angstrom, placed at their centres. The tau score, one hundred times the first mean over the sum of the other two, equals 50.4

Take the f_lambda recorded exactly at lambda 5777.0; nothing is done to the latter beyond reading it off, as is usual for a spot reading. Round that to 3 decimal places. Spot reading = 5.816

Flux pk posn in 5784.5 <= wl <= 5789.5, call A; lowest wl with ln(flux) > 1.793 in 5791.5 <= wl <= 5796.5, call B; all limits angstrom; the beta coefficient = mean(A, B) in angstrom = 5791.0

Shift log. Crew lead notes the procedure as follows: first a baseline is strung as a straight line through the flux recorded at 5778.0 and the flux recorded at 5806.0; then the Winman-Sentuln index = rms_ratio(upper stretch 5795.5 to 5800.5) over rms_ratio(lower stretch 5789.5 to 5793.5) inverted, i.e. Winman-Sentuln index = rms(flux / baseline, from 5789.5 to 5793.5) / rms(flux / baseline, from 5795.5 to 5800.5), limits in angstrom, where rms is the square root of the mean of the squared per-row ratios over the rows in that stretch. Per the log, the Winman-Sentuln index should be 0.97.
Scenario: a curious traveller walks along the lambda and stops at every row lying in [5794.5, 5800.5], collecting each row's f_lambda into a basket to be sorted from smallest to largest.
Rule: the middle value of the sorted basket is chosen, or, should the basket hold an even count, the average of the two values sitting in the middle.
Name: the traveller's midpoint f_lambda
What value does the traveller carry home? 6.23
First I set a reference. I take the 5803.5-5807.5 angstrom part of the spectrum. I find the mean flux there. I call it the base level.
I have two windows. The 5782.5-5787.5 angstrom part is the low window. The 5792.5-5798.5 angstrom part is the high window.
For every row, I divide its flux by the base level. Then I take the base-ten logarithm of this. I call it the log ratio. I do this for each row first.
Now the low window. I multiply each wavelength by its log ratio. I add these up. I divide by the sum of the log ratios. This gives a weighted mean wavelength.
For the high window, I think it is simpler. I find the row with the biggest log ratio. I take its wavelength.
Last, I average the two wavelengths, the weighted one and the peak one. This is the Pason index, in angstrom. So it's 5791.5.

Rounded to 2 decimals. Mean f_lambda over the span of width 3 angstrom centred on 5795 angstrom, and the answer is 6.13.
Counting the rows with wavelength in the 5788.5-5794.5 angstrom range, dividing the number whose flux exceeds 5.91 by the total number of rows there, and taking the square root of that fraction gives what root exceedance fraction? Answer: 0.8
